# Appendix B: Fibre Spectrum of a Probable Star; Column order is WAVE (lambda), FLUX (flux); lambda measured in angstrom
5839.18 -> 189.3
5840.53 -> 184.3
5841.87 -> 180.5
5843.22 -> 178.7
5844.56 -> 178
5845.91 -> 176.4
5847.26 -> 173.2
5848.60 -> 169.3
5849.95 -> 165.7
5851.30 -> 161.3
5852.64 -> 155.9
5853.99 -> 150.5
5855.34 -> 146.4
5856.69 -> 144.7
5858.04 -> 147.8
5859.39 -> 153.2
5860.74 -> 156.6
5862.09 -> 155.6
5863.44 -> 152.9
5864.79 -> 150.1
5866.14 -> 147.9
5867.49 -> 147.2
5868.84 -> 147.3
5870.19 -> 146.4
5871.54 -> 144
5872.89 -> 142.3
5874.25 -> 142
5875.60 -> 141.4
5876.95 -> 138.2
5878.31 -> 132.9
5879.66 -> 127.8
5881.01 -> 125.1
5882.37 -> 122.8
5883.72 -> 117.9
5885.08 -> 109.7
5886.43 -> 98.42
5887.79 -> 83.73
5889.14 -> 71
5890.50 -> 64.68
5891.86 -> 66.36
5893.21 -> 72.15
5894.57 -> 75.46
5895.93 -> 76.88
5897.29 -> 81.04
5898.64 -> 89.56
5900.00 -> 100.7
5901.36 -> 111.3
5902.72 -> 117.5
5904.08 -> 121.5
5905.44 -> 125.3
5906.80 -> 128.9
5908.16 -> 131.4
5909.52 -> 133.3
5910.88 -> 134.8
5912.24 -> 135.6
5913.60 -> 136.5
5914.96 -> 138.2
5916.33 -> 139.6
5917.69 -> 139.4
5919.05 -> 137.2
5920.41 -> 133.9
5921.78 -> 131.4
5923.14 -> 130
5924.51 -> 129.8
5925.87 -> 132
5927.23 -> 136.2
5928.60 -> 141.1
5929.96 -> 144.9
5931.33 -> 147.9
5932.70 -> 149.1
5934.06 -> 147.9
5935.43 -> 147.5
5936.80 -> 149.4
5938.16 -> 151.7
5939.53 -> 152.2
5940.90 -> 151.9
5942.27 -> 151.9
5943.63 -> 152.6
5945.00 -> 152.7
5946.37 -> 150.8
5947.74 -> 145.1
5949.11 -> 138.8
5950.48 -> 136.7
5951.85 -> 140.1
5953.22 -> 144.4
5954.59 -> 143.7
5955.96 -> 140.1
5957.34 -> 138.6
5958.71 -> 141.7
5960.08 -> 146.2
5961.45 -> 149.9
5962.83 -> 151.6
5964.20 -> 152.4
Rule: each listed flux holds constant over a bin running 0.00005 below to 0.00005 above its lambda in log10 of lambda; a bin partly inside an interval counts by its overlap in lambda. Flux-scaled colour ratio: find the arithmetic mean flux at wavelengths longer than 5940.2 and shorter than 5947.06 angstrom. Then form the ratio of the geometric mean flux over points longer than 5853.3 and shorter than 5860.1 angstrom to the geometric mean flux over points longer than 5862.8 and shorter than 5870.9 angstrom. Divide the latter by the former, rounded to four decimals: 0.0066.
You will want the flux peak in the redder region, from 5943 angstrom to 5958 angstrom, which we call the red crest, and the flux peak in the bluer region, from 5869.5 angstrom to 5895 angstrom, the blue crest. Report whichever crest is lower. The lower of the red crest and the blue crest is 146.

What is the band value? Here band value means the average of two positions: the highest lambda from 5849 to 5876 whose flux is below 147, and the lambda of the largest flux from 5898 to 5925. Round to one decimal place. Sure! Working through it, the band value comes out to 5896.0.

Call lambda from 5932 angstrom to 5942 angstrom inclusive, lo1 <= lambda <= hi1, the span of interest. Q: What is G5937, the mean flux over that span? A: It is 150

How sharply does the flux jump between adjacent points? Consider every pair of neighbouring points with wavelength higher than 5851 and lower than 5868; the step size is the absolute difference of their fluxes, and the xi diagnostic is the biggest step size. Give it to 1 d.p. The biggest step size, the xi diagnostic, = 5.4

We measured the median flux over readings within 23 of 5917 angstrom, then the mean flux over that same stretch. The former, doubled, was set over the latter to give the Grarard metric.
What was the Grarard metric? 2.09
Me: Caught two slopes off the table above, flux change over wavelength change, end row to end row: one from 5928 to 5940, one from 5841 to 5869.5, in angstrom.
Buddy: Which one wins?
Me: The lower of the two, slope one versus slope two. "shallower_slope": -1.2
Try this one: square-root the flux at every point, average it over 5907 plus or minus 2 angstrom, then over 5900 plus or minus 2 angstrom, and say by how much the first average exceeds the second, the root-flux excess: 1.3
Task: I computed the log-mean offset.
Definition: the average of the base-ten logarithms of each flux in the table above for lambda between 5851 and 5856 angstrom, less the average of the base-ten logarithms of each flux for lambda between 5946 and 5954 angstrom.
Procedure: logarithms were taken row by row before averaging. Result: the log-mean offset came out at 0.03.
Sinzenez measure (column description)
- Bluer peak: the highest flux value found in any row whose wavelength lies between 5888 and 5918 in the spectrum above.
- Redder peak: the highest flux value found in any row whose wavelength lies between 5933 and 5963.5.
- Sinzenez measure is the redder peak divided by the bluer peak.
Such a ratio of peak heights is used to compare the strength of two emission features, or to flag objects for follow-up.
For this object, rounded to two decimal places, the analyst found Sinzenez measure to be 1.09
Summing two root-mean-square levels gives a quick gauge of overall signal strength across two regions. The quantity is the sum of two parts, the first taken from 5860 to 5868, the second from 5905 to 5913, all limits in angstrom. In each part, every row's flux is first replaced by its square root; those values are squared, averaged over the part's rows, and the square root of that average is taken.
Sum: 23.8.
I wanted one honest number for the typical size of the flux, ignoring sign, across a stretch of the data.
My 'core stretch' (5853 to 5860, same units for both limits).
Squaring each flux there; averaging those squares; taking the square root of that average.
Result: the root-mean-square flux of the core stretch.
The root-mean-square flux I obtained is 149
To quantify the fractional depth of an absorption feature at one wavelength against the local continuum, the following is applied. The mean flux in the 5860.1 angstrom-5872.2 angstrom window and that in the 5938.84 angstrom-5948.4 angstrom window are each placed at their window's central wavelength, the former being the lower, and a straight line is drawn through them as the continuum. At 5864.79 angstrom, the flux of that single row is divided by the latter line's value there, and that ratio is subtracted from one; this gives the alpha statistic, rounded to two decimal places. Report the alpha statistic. 0.00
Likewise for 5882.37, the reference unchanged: 0.18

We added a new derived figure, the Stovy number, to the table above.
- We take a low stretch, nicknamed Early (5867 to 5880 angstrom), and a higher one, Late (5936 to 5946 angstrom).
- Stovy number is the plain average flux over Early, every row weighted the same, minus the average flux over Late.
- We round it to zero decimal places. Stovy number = -11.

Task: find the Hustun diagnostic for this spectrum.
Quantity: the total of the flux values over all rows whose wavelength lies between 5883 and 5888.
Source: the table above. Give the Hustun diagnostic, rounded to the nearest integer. 410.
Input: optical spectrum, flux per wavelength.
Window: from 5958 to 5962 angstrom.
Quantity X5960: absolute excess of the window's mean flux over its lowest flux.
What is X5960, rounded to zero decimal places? 4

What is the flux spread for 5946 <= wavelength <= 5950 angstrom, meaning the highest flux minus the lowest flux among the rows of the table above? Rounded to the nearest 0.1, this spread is 12.0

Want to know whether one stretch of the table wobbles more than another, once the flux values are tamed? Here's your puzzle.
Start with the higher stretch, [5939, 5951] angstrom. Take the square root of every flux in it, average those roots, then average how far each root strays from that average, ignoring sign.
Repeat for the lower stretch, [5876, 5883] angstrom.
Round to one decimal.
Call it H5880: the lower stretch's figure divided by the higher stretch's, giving 1.0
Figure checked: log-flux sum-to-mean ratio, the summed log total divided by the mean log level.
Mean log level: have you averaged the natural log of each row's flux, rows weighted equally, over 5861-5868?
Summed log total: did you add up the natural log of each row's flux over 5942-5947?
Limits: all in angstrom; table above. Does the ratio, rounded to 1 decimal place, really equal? 4.0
